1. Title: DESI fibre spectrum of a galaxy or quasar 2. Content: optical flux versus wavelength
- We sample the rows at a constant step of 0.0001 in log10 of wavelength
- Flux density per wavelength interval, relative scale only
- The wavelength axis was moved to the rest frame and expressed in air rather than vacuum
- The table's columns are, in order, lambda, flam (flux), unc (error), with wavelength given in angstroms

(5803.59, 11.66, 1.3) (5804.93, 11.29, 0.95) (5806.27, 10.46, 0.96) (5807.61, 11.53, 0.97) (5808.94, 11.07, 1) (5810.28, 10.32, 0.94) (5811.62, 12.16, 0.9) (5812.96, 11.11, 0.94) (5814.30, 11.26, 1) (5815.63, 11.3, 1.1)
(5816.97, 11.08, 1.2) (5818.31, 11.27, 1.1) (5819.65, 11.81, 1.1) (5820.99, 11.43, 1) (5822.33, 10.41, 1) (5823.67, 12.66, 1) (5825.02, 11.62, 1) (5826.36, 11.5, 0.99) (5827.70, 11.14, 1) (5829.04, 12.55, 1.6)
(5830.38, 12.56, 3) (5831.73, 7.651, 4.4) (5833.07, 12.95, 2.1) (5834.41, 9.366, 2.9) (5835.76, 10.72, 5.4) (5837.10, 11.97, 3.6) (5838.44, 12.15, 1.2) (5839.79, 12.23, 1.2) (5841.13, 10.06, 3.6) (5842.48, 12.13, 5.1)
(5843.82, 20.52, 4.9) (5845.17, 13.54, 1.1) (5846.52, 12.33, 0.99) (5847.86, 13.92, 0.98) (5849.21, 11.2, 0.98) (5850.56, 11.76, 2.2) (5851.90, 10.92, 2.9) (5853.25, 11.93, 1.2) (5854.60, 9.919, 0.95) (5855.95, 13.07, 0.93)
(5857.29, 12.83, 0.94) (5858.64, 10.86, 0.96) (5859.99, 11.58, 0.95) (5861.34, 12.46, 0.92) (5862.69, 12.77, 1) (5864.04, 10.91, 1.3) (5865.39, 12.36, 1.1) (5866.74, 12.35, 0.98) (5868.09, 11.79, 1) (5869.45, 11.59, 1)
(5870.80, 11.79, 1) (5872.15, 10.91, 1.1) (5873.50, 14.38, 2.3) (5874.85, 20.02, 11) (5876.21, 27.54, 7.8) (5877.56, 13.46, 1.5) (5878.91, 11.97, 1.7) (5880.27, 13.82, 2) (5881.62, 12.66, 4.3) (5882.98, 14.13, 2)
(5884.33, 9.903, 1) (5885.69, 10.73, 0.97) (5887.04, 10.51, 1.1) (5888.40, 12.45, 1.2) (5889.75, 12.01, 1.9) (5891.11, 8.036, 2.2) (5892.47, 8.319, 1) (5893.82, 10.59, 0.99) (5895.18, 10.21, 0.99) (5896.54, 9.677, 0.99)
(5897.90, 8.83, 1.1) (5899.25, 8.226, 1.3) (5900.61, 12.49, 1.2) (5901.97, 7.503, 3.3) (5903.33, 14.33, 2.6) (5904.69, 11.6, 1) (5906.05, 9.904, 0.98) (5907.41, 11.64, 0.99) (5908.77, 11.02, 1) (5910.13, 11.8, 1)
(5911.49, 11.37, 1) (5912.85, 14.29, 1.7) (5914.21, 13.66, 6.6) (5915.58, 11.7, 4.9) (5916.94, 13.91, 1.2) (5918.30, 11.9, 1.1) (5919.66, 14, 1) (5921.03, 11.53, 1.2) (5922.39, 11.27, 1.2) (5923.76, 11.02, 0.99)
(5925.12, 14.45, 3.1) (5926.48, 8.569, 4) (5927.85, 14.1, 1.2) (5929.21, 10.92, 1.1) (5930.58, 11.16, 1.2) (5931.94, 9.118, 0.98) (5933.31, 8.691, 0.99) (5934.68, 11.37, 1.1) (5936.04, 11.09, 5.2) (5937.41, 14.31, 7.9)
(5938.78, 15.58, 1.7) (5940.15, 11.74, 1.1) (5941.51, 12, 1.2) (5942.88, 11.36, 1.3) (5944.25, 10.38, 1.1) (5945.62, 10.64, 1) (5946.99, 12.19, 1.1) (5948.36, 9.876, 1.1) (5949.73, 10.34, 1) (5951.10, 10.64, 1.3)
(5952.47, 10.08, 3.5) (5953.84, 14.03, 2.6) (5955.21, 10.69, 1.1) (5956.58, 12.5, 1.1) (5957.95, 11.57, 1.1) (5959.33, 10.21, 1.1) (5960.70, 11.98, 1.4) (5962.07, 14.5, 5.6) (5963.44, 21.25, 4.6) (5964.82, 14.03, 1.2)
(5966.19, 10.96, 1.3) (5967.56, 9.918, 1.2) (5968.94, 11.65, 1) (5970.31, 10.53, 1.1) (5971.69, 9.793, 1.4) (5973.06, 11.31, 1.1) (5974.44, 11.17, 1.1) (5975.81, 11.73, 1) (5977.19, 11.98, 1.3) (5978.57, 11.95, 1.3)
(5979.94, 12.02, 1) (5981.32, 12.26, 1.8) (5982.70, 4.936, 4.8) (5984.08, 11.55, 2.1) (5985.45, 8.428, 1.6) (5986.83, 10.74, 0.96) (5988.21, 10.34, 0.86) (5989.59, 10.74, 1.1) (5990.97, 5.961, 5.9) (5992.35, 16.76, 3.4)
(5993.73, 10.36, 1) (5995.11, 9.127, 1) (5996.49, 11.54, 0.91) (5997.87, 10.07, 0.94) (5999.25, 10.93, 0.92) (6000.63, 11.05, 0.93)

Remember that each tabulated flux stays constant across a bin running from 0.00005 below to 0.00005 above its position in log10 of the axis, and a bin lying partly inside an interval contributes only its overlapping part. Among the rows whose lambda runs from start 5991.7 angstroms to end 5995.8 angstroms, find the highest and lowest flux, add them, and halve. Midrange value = 12.9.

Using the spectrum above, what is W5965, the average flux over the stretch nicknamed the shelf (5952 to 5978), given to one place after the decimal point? 12.1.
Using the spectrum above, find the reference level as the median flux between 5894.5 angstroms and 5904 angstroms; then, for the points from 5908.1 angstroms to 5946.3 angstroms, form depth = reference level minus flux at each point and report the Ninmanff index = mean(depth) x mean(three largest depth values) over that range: -2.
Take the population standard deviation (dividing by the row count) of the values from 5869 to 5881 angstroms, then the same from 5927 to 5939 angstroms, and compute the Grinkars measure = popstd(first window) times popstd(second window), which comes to 11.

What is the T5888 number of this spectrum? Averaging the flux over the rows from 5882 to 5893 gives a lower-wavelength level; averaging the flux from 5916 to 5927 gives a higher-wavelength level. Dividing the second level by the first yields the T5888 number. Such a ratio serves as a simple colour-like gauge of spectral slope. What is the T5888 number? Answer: 1.12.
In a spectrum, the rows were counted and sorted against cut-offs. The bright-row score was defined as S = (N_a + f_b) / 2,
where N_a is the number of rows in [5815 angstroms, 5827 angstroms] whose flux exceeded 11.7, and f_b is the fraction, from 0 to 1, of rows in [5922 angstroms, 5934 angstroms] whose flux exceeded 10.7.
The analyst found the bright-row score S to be 1.3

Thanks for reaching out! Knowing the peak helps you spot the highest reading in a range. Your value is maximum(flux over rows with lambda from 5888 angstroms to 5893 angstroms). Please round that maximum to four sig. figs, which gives 12.45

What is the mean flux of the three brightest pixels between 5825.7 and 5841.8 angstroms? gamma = 12.7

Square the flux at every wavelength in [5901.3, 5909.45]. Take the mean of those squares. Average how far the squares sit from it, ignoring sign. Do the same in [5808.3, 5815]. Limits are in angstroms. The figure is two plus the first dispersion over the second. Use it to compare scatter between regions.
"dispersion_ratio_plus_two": 5.5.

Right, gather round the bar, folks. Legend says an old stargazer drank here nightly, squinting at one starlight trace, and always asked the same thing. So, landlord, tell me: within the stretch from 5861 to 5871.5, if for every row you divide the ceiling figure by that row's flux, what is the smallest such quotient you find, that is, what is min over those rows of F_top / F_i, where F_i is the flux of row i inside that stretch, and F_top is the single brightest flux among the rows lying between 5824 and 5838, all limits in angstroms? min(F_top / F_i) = 1.0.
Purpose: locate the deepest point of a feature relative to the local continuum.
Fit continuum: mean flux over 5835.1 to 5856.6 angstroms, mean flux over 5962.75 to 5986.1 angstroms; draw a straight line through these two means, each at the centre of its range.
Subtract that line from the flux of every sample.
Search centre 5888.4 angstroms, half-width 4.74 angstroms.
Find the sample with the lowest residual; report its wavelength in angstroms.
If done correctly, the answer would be 5891.11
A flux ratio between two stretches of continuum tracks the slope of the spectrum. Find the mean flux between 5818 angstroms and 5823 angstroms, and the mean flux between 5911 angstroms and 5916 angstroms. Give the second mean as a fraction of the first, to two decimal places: 1.14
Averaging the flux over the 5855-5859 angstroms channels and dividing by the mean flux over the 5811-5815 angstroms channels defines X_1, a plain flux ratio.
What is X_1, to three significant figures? 1.06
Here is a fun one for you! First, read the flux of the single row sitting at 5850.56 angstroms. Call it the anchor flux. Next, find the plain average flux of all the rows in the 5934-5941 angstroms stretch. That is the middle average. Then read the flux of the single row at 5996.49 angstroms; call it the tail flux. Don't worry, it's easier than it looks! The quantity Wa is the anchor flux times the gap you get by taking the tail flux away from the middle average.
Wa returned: 15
